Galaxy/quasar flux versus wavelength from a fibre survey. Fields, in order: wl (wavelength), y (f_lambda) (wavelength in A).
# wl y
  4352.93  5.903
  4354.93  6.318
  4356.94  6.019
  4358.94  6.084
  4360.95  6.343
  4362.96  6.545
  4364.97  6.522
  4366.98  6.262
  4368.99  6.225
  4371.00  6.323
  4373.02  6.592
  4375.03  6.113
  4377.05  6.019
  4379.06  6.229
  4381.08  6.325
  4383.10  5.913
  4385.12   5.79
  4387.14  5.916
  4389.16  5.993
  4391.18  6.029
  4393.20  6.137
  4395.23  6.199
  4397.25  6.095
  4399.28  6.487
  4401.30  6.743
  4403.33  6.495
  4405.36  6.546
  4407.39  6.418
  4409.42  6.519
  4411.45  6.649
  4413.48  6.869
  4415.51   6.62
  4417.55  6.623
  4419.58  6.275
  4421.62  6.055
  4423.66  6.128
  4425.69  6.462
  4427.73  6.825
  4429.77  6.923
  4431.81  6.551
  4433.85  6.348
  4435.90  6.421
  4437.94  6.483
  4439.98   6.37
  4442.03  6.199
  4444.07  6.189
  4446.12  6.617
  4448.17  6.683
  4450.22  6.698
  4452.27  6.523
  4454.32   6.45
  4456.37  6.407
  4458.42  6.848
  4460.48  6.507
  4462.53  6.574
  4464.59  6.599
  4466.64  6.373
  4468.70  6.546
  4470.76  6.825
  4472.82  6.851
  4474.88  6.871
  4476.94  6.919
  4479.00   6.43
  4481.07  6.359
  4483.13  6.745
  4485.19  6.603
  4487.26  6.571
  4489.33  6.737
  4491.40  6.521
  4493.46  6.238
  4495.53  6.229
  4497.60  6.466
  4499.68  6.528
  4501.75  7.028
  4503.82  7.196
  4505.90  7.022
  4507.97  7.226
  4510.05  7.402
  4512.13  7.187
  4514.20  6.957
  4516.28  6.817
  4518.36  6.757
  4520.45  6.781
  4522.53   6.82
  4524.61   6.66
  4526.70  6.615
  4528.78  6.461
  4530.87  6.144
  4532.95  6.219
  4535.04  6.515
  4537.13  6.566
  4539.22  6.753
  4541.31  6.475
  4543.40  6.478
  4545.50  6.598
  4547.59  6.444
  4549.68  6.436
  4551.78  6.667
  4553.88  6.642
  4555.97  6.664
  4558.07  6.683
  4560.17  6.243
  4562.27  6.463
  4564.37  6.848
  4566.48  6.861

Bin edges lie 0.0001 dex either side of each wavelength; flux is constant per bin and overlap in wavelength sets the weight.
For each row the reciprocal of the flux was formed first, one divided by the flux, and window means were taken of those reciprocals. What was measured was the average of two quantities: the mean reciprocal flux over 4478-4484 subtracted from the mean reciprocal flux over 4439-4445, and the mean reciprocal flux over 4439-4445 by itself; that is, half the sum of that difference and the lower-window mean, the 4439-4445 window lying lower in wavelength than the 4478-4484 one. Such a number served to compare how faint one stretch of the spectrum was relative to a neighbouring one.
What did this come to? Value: 0.0831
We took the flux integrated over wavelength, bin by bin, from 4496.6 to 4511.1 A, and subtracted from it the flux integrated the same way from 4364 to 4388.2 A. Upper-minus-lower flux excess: -48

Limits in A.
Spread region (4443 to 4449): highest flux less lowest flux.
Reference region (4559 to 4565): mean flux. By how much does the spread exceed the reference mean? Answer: -6.0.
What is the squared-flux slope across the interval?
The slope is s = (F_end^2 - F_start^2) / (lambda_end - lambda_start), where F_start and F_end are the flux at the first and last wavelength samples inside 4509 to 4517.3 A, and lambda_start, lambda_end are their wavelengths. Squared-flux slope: -1.3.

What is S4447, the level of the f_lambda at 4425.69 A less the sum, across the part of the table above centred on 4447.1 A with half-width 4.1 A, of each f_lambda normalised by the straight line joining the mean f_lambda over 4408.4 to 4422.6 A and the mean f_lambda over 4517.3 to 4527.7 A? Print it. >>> 2.48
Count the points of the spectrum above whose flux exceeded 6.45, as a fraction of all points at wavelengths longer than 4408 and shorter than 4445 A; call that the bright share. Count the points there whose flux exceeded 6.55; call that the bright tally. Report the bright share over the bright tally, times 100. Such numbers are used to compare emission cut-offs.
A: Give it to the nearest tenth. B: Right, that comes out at 7.9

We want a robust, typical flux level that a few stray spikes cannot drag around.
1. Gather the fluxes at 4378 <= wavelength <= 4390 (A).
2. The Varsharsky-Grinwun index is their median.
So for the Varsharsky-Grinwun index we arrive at 6.0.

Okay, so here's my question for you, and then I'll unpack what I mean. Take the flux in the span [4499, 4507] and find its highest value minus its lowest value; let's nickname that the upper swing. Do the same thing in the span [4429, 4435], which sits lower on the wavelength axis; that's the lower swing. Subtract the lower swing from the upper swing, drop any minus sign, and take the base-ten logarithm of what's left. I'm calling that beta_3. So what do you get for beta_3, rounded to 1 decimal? -1.0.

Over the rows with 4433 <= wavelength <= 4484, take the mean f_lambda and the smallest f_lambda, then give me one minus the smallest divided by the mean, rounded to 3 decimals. 0.056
